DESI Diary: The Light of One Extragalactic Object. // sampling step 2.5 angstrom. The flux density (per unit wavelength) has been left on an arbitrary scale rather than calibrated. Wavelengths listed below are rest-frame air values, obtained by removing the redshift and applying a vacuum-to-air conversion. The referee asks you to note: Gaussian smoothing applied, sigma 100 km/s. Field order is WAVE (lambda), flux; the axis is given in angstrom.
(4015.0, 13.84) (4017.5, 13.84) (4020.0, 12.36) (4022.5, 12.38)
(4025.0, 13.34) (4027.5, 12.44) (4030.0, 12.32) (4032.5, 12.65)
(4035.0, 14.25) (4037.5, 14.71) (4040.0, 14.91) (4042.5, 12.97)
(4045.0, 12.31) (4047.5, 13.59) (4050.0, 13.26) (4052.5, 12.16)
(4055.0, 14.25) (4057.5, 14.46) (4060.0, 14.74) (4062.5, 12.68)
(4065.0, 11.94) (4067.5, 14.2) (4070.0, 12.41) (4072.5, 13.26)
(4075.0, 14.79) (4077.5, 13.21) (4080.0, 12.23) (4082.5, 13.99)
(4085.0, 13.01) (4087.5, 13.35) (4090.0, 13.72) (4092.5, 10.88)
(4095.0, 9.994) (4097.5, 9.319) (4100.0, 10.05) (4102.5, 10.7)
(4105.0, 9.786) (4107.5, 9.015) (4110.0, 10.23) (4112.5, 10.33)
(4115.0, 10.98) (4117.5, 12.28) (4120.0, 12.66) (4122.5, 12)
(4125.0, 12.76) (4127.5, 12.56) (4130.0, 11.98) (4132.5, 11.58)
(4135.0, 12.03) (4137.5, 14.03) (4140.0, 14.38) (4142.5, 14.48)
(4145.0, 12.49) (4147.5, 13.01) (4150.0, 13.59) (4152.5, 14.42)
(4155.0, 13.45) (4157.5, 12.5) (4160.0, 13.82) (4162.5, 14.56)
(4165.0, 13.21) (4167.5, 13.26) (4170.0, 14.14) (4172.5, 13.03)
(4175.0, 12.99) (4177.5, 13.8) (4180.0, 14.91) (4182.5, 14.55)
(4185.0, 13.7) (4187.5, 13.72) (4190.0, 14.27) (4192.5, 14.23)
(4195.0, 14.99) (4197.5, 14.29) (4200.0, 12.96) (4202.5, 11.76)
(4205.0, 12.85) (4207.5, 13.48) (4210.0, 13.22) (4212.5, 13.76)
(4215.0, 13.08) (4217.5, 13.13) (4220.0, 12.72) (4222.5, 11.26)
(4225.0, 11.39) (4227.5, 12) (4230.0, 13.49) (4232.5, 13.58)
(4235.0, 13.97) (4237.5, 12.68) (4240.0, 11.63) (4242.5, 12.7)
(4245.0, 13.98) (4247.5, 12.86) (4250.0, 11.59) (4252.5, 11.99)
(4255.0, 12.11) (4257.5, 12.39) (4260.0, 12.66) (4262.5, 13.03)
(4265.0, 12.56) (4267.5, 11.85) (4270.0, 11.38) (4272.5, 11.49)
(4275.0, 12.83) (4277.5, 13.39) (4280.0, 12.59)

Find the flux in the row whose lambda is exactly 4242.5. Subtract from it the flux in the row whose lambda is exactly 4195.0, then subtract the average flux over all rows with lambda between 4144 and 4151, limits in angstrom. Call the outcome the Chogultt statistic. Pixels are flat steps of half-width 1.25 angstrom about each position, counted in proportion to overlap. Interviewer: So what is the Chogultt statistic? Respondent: -15.3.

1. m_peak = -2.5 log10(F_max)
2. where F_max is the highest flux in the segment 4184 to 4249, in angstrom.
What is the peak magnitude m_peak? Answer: -2.94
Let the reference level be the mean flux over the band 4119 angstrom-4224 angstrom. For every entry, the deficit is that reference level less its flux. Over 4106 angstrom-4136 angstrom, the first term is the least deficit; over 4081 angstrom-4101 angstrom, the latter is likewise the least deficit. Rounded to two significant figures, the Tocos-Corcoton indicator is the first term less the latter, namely 1.2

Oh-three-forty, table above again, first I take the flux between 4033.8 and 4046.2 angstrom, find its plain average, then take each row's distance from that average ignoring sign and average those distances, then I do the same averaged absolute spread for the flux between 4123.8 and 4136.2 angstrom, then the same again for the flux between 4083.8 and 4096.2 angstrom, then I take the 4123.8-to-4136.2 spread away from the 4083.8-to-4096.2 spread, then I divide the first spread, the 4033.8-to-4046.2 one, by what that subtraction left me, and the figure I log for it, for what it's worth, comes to 0.9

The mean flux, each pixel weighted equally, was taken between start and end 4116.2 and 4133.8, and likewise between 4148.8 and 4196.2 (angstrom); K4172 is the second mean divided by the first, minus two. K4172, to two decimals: -0.87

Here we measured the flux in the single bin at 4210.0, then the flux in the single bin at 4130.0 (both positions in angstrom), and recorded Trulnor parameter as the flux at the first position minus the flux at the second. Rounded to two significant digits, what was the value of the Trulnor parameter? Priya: 1.2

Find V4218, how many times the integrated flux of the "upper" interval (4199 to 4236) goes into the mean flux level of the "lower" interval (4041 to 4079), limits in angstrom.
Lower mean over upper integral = 0.028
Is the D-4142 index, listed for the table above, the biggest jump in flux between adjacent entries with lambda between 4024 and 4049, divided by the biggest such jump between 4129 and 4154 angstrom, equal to 0.97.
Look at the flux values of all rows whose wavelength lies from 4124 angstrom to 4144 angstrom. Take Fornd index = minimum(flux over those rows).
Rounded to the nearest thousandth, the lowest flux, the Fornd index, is 11.580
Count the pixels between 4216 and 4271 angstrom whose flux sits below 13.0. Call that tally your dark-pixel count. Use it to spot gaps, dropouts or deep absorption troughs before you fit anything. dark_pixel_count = 16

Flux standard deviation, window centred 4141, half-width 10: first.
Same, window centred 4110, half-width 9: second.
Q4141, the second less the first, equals -0.08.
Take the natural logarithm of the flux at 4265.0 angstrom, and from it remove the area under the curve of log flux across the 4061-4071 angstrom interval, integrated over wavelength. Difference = -23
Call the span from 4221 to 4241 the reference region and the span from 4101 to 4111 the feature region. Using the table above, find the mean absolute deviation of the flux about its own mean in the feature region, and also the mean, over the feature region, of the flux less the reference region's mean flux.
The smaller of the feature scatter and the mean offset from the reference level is -2.6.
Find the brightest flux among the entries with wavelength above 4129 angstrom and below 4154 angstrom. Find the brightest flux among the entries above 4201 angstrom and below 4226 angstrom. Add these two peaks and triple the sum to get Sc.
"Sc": 85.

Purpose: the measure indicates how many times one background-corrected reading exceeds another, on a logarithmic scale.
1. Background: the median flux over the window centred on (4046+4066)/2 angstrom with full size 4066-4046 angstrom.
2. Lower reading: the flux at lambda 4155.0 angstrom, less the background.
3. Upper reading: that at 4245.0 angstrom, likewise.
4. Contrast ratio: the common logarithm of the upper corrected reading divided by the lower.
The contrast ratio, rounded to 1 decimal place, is 1.3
